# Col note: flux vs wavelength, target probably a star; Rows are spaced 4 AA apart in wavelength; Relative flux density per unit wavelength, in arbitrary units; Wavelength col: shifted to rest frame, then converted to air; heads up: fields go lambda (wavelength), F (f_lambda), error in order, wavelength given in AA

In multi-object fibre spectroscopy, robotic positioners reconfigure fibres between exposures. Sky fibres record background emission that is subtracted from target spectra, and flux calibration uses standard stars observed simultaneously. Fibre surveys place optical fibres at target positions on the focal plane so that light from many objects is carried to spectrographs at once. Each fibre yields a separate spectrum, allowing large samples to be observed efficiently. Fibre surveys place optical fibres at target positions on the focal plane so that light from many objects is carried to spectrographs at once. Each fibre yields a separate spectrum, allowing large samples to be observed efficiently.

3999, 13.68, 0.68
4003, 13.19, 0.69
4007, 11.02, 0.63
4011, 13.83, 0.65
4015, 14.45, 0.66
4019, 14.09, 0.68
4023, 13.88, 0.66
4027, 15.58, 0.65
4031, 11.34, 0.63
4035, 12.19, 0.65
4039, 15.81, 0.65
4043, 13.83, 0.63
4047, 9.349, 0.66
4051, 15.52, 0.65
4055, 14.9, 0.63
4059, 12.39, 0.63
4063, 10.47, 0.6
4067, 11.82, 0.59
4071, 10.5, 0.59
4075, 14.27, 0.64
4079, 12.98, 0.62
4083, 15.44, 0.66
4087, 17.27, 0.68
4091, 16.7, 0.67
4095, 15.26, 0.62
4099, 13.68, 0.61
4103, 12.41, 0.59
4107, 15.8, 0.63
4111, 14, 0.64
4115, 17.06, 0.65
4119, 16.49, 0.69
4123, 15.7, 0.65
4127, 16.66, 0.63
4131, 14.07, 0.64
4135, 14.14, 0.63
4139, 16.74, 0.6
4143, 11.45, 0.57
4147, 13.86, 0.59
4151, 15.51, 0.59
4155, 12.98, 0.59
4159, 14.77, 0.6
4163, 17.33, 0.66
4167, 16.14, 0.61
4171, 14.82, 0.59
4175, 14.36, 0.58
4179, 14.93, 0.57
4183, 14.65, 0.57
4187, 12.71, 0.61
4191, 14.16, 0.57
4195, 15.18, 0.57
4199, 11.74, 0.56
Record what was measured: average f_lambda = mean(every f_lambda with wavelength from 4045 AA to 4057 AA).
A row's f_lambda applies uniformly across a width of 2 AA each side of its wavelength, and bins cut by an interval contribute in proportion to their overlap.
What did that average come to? 13.3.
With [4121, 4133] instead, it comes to 15.5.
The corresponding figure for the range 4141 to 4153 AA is 13.6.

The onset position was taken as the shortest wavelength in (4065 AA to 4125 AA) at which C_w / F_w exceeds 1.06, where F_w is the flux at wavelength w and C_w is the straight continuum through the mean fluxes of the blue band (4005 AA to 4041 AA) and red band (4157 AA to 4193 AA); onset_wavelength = 4067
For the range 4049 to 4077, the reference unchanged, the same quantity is 4059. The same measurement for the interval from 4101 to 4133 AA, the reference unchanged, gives 4103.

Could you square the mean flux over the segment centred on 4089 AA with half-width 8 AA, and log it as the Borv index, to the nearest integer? 261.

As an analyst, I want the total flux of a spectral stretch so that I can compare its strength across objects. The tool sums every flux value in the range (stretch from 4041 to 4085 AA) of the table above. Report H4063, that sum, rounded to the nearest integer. 141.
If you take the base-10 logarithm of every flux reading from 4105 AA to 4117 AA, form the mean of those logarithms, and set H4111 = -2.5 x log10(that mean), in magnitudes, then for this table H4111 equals -0.191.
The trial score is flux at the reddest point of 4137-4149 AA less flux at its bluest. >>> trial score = -2.9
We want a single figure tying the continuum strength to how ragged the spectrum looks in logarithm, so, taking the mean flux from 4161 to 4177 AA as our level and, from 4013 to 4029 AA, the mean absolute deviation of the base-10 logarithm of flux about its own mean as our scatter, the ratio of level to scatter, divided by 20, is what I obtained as 49.5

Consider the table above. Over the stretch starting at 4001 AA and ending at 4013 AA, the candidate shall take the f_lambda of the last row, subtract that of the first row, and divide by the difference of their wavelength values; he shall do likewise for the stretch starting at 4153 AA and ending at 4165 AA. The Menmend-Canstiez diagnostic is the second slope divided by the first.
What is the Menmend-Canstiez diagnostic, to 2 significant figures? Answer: 6.8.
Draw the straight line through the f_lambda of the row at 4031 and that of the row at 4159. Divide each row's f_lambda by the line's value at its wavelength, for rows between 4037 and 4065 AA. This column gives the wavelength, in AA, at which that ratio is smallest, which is 4047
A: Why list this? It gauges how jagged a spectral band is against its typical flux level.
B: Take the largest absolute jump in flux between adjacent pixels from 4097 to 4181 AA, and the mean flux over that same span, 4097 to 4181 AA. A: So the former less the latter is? -9.6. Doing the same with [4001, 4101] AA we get -7.4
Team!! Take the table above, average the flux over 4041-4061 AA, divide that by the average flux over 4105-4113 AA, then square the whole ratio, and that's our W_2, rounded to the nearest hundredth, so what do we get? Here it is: 0.78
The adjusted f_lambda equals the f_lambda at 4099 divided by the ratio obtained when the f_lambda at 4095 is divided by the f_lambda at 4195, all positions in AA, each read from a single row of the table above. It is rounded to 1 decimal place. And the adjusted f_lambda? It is 13.6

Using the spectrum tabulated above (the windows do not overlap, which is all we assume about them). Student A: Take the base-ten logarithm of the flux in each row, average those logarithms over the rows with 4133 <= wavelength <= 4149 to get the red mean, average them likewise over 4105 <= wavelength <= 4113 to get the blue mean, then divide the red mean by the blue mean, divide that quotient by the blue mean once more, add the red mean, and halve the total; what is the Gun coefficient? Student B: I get 0.99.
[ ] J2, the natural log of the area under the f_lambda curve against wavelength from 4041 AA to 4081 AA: 6.22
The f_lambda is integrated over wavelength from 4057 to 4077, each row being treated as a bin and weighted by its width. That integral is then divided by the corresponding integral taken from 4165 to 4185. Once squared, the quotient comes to 0.63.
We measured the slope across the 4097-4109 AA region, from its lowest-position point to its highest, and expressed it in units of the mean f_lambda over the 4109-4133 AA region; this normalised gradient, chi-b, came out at 0.017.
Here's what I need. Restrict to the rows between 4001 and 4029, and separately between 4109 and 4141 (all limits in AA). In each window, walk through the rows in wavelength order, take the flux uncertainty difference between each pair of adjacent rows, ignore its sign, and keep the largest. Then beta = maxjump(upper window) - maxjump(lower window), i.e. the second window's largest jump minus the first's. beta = -0.020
